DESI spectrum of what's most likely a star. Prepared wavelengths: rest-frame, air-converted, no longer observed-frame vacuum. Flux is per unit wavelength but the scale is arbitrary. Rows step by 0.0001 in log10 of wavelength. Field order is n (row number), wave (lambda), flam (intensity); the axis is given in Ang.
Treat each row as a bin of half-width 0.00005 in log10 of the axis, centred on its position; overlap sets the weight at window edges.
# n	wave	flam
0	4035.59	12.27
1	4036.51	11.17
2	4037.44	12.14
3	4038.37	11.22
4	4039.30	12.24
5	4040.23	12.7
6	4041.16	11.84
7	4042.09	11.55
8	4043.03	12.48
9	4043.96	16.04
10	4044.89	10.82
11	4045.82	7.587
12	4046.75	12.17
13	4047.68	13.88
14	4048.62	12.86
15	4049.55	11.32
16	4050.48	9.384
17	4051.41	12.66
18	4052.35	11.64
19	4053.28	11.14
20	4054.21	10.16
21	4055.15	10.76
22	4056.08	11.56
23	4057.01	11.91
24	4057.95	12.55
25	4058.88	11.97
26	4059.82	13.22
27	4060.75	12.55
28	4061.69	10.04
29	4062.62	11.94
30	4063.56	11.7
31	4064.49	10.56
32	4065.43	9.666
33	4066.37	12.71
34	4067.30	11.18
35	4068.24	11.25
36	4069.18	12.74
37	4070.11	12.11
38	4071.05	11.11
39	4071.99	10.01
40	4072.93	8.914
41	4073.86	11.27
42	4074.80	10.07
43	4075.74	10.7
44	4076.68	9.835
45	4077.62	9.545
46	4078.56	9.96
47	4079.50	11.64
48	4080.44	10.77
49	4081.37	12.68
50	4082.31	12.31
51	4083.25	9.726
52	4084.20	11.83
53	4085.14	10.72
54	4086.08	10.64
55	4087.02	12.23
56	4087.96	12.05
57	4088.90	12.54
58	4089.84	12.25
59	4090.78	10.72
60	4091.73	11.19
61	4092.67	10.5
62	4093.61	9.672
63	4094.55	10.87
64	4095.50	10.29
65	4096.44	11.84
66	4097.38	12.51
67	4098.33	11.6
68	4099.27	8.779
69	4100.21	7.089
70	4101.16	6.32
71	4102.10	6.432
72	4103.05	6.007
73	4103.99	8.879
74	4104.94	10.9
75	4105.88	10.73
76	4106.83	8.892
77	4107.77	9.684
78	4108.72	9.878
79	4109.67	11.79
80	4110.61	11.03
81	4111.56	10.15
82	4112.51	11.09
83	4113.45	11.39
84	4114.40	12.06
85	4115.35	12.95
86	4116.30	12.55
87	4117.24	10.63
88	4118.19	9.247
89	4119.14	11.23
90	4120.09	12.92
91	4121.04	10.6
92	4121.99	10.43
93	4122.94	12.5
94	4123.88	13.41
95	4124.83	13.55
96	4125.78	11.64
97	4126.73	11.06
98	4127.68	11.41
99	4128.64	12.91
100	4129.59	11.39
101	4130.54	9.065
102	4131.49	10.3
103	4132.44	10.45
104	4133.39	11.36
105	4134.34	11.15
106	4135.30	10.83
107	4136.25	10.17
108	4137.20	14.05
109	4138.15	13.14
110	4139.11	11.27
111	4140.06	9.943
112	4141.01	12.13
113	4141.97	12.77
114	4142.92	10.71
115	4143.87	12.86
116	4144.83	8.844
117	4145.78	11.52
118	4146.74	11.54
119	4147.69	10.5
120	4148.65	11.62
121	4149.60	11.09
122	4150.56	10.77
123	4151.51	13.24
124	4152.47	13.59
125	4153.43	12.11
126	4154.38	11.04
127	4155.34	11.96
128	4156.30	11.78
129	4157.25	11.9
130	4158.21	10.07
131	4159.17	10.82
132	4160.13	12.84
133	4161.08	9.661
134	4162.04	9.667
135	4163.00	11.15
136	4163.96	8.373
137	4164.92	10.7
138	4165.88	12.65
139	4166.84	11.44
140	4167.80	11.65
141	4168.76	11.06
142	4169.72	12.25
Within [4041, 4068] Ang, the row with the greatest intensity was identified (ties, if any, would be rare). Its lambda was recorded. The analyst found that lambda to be 4043.96 Ang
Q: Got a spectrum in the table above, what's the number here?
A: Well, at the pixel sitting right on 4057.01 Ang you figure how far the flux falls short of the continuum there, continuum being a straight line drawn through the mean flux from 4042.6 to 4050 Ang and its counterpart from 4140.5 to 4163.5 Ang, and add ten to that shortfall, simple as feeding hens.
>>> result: 10.2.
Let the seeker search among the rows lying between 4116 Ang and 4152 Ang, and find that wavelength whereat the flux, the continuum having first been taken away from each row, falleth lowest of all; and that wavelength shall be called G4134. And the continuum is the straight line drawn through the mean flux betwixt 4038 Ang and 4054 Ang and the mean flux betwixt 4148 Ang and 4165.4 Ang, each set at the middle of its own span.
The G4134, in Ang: 4144.83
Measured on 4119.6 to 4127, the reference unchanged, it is 4121.99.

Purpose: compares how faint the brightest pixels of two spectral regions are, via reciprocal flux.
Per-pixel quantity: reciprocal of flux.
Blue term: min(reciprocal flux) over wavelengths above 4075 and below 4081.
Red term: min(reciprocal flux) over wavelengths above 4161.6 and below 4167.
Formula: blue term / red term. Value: 1.09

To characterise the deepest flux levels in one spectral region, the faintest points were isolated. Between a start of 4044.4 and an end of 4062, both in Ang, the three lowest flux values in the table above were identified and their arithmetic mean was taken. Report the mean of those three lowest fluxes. 9.0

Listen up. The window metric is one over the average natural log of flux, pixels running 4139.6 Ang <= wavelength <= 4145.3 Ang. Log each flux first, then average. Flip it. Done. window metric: 0.415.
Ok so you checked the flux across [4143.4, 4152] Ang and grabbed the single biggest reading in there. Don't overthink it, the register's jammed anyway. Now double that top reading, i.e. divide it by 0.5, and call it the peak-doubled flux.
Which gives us 26.5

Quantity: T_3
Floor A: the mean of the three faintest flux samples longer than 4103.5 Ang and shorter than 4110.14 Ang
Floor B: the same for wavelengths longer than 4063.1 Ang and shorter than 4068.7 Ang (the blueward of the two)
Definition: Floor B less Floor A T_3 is 1.3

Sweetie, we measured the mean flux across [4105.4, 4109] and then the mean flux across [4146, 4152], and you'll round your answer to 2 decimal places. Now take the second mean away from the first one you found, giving -1.66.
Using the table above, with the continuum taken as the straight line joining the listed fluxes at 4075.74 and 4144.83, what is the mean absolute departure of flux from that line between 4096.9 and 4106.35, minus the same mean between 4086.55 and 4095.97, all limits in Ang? 1.17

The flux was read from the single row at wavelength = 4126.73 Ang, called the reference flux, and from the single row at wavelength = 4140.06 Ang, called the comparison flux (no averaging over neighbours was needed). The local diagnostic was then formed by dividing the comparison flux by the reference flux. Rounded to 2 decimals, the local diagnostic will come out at 0.90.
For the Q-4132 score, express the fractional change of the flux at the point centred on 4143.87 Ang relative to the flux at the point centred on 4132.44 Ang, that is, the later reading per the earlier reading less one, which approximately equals 0.23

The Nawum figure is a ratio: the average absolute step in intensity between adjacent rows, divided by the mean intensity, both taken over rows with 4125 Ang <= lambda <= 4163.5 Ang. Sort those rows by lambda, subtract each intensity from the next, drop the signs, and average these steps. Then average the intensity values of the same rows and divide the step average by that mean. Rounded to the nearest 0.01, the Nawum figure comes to 0.11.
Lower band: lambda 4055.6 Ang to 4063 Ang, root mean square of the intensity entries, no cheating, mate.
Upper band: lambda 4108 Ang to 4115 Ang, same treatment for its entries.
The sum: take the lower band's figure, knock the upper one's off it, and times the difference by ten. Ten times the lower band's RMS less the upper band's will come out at 9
